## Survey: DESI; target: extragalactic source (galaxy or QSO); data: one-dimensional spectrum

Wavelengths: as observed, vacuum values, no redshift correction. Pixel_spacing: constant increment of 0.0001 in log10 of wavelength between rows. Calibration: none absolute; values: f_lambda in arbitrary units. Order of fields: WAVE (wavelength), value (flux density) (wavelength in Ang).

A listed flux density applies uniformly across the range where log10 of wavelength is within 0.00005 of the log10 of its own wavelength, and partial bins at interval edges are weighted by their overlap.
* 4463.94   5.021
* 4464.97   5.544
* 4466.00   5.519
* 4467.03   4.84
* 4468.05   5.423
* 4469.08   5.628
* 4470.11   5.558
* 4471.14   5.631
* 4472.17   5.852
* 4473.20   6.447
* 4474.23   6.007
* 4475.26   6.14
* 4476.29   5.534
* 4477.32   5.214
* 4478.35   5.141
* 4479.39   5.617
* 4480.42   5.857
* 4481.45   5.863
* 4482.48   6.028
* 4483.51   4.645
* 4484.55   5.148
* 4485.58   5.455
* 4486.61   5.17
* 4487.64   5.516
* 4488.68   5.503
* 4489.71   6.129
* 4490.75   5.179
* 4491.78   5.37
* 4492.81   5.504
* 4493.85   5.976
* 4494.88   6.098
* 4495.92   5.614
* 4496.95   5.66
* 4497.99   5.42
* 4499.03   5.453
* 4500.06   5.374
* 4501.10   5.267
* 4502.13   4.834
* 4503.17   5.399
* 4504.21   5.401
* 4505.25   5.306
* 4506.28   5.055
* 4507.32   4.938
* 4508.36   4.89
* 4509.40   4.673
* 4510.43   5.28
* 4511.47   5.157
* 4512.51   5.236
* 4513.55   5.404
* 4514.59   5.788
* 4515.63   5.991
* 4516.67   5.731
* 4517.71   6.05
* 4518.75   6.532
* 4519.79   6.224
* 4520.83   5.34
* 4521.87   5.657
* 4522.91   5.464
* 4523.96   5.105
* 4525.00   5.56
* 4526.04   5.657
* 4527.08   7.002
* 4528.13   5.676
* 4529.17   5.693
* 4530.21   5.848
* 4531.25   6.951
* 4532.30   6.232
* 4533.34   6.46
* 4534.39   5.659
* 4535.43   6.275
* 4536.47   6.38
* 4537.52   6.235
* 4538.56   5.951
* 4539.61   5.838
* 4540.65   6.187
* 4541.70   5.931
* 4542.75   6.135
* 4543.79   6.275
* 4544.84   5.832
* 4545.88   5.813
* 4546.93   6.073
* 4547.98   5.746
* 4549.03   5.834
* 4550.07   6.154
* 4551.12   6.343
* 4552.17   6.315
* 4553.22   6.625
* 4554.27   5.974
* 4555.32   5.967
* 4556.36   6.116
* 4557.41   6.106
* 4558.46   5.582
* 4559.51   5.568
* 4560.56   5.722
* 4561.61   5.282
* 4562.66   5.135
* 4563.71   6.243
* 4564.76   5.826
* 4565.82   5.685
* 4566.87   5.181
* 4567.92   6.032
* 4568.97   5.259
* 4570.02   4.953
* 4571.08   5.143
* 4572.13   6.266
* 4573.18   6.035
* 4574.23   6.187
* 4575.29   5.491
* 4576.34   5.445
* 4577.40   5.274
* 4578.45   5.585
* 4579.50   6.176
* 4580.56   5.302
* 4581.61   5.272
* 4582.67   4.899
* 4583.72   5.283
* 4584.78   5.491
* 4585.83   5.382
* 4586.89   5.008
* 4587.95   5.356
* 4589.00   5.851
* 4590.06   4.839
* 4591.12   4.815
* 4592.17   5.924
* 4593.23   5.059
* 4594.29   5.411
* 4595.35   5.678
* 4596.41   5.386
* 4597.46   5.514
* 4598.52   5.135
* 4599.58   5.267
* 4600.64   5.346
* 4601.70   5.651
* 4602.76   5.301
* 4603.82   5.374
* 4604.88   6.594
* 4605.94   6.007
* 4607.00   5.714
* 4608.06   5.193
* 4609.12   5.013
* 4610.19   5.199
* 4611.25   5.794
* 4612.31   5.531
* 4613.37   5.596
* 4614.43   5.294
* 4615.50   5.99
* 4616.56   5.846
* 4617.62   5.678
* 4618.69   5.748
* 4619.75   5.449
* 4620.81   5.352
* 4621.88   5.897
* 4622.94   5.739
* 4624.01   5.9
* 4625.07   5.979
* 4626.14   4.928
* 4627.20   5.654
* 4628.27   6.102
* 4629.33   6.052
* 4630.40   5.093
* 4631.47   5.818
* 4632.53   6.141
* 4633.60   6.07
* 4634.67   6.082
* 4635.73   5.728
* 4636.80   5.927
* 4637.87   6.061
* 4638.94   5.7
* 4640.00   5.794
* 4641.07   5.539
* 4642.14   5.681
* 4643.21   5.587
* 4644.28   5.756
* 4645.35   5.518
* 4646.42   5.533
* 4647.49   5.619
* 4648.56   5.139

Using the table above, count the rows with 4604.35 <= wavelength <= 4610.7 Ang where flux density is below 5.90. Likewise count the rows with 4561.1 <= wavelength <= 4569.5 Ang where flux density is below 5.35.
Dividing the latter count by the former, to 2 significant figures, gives 1.0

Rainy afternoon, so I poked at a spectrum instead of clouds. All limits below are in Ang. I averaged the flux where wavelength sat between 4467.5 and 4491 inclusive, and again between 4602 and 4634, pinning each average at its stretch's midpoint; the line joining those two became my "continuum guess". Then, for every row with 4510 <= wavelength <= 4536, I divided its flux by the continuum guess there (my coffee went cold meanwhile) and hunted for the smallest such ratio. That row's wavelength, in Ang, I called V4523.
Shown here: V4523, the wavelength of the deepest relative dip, 4523.96 Ang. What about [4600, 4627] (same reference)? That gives 4626.14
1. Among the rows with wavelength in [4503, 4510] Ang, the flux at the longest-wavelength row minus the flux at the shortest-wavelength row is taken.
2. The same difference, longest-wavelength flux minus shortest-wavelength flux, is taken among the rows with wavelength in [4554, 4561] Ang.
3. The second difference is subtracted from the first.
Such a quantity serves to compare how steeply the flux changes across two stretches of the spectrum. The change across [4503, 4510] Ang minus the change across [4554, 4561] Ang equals -0.47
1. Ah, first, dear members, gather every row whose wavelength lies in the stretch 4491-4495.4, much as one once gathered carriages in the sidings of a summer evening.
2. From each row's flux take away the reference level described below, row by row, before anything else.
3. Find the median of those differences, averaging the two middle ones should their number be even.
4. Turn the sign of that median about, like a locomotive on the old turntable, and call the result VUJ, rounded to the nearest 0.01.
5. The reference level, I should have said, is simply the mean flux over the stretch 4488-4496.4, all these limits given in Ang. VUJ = -0.07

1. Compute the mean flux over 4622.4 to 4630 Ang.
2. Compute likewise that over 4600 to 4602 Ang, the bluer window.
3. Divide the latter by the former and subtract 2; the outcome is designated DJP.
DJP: -1.05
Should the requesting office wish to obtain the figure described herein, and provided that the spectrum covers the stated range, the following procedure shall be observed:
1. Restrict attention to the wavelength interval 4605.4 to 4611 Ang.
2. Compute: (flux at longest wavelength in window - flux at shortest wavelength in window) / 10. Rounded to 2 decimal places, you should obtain -0.08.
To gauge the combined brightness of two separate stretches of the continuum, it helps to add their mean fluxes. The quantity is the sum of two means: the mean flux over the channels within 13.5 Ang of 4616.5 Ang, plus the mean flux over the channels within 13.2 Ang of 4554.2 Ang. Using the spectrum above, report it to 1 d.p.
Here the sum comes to 11.6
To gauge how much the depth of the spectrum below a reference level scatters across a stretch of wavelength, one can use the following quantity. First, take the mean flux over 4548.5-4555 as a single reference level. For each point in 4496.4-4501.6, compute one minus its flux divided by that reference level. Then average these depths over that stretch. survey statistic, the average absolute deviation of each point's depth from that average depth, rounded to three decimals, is 0.016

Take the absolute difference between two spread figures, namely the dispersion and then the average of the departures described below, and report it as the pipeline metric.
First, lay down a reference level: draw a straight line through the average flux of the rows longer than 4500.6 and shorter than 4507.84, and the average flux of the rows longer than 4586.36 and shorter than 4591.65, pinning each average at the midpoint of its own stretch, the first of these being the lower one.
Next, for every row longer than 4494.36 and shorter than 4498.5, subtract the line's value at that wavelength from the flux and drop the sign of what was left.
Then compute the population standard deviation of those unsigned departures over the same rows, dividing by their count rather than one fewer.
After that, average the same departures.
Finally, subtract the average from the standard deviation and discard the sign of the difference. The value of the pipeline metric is 0.28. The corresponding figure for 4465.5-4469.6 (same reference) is 0.27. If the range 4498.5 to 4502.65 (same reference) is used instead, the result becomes 0.14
